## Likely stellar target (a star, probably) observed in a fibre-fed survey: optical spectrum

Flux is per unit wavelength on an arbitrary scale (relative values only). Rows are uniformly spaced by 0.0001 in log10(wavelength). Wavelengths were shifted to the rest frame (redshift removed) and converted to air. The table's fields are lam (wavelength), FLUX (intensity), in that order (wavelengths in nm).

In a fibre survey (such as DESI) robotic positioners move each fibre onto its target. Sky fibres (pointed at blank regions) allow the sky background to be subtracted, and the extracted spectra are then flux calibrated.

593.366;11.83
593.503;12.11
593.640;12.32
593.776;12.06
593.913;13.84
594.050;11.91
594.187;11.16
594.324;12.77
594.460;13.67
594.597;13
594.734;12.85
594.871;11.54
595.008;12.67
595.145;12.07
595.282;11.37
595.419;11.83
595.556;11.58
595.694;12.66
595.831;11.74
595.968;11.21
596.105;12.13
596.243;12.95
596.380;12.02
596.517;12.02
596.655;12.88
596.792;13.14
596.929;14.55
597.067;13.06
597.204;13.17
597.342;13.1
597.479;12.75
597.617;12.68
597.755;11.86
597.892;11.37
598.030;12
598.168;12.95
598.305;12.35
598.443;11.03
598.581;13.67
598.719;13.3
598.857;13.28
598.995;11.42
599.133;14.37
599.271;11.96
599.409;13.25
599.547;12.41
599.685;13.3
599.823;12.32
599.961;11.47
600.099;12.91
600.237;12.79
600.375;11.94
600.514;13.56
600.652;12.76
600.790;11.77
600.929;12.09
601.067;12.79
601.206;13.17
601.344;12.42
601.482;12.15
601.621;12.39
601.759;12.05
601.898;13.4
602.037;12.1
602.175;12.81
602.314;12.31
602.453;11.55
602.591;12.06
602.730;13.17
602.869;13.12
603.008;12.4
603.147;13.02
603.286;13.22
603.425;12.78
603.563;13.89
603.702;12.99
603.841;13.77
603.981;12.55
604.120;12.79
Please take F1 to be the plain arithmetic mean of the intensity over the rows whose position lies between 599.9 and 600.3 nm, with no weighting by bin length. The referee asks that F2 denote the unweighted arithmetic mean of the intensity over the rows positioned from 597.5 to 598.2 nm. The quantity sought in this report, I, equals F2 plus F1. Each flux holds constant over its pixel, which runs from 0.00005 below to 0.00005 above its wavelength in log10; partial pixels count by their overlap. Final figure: 24.6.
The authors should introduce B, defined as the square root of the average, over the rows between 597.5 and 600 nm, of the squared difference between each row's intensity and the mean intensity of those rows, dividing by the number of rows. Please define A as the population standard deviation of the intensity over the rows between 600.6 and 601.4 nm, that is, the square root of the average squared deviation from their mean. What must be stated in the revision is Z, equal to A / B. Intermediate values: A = 0.47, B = 0.89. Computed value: 0.53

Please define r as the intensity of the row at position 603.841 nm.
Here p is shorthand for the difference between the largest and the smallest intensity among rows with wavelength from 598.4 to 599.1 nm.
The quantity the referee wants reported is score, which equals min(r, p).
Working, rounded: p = 2.6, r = 13.77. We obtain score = 2.6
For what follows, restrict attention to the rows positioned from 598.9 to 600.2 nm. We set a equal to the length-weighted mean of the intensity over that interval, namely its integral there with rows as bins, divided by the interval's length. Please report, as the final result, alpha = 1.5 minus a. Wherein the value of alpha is -11.1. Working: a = 12.6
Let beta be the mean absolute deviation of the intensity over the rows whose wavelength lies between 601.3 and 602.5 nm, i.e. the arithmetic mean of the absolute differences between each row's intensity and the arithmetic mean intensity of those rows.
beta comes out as 0.36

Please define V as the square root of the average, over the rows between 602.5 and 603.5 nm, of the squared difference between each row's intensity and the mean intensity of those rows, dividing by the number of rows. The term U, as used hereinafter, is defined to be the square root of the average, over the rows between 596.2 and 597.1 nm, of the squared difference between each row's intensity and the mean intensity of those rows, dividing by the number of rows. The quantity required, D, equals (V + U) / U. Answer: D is 1.5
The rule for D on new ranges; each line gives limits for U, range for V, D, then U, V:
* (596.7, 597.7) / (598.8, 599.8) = 2.6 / 0.58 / 0.92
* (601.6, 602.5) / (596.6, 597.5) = 2.0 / 0.55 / 0.55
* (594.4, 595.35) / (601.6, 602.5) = 1.7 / 0.77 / 0.55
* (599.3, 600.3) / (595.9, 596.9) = 2.1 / 0.59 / 0.64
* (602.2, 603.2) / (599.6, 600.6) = 2.2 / 0.57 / 0.69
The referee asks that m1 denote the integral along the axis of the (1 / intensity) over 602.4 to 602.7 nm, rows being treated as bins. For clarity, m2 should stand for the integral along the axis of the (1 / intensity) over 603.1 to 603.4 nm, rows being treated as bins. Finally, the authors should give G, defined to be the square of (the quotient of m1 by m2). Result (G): 1.2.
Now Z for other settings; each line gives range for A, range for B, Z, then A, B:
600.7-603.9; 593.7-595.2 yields 0.76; 0.61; 0.80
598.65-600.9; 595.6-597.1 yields 0.94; 0.80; 0.86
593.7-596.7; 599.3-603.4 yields 1.29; 0.73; 0.57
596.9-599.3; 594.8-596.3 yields 1.74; 0.96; 0.55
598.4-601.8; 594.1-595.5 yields 1.00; 0.78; 0.78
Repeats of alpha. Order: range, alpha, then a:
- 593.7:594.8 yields -11.2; 12.7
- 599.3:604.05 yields -11.2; 12.7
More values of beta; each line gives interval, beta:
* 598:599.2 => 0.90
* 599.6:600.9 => 0.59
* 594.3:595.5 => 0.64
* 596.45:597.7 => 0.41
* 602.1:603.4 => 0.49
